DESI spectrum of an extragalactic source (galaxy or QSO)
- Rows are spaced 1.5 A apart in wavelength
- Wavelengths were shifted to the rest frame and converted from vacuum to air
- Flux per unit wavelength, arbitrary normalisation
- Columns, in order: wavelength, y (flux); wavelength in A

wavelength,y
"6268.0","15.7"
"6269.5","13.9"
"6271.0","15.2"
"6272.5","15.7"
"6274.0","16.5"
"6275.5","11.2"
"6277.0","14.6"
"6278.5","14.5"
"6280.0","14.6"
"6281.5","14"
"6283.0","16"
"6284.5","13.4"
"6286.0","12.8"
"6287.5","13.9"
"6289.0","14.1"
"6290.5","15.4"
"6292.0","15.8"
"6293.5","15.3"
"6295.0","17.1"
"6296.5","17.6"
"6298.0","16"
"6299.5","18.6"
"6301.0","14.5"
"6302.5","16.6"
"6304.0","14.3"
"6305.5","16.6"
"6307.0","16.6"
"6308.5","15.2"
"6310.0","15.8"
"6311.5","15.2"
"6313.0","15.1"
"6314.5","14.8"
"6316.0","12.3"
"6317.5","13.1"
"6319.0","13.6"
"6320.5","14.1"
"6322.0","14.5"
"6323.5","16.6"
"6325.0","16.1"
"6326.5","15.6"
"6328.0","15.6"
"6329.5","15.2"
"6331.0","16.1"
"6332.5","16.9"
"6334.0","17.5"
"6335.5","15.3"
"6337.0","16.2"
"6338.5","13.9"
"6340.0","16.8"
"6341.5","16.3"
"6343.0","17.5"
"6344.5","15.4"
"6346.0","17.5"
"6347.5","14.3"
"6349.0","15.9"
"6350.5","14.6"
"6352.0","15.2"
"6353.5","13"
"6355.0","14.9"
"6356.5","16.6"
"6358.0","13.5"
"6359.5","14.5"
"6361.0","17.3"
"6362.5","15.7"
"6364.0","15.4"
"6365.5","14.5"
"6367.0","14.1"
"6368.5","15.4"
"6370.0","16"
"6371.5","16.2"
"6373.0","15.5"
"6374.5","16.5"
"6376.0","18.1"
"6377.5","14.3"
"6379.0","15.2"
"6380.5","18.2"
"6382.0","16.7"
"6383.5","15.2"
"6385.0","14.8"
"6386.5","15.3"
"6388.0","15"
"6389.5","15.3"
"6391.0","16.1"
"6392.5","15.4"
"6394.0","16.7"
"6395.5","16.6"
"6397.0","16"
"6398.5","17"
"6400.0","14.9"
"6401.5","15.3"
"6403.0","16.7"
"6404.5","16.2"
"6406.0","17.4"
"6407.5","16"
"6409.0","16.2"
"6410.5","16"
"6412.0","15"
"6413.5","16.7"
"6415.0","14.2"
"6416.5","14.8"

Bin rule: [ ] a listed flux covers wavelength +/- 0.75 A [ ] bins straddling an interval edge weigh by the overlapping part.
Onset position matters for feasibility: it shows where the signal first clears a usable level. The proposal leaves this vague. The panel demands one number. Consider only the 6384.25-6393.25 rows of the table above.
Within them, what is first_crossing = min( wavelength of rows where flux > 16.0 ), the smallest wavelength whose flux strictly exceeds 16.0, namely 6391.0 A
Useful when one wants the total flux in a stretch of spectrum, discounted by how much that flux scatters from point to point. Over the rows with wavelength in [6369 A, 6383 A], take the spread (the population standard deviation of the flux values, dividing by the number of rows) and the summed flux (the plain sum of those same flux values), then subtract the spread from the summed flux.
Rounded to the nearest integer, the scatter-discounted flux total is 145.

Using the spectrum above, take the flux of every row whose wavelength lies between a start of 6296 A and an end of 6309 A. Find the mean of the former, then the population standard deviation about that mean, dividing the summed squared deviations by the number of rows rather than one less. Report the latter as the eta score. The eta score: 1.32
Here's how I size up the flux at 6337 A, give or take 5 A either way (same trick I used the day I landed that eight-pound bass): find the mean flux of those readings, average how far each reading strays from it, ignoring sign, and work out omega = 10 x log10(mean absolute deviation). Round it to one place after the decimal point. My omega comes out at -0.6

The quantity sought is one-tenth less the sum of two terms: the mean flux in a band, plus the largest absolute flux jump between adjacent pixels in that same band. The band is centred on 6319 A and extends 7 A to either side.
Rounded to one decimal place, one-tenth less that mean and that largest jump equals -16.9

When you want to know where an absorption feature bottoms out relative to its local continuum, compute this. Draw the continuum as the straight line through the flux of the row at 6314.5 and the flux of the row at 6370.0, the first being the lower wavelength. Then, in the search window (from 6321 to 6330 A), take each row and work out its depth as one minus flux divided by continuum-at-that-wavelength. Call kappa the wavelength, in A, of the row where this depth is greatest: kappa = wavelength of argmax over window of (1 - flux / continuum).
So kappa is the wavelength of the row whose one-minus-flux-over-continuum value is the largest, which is 6322.0 A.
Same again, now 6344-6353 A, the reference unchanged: 6347.5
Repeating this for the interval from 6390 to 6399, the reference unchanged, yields 6392.5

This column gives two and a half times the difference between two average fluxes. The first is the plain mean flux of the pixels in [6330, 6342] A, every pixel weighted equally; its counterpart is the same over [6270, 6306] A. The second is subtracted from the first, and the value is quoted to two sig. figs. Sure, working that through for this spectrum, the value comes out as 2.4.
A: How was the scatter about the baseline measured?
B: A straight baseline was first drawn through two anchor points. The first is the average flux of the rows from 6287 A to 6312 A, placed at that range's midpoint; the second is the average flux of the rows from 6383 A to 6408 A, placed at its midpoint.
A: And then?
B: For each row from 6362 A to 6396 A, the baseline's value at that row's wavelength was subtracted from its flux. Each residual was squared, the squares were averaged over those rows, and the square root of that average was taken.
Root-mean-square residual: 1.03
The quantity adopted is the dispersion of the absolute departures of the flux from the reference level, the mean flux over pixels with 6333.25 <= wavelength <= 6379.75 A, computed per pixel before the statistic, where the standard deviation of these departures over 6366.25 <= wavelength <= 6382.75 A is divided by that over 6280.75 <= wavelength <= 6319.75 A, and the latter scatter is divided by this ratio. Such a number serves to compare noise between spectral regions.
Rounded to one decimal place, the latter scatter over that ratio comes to 1.0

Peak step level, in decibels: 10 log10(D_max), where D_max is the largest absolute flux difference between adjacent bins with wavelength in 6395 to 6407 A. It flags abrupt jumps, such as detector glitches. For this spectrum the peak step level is 3.2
